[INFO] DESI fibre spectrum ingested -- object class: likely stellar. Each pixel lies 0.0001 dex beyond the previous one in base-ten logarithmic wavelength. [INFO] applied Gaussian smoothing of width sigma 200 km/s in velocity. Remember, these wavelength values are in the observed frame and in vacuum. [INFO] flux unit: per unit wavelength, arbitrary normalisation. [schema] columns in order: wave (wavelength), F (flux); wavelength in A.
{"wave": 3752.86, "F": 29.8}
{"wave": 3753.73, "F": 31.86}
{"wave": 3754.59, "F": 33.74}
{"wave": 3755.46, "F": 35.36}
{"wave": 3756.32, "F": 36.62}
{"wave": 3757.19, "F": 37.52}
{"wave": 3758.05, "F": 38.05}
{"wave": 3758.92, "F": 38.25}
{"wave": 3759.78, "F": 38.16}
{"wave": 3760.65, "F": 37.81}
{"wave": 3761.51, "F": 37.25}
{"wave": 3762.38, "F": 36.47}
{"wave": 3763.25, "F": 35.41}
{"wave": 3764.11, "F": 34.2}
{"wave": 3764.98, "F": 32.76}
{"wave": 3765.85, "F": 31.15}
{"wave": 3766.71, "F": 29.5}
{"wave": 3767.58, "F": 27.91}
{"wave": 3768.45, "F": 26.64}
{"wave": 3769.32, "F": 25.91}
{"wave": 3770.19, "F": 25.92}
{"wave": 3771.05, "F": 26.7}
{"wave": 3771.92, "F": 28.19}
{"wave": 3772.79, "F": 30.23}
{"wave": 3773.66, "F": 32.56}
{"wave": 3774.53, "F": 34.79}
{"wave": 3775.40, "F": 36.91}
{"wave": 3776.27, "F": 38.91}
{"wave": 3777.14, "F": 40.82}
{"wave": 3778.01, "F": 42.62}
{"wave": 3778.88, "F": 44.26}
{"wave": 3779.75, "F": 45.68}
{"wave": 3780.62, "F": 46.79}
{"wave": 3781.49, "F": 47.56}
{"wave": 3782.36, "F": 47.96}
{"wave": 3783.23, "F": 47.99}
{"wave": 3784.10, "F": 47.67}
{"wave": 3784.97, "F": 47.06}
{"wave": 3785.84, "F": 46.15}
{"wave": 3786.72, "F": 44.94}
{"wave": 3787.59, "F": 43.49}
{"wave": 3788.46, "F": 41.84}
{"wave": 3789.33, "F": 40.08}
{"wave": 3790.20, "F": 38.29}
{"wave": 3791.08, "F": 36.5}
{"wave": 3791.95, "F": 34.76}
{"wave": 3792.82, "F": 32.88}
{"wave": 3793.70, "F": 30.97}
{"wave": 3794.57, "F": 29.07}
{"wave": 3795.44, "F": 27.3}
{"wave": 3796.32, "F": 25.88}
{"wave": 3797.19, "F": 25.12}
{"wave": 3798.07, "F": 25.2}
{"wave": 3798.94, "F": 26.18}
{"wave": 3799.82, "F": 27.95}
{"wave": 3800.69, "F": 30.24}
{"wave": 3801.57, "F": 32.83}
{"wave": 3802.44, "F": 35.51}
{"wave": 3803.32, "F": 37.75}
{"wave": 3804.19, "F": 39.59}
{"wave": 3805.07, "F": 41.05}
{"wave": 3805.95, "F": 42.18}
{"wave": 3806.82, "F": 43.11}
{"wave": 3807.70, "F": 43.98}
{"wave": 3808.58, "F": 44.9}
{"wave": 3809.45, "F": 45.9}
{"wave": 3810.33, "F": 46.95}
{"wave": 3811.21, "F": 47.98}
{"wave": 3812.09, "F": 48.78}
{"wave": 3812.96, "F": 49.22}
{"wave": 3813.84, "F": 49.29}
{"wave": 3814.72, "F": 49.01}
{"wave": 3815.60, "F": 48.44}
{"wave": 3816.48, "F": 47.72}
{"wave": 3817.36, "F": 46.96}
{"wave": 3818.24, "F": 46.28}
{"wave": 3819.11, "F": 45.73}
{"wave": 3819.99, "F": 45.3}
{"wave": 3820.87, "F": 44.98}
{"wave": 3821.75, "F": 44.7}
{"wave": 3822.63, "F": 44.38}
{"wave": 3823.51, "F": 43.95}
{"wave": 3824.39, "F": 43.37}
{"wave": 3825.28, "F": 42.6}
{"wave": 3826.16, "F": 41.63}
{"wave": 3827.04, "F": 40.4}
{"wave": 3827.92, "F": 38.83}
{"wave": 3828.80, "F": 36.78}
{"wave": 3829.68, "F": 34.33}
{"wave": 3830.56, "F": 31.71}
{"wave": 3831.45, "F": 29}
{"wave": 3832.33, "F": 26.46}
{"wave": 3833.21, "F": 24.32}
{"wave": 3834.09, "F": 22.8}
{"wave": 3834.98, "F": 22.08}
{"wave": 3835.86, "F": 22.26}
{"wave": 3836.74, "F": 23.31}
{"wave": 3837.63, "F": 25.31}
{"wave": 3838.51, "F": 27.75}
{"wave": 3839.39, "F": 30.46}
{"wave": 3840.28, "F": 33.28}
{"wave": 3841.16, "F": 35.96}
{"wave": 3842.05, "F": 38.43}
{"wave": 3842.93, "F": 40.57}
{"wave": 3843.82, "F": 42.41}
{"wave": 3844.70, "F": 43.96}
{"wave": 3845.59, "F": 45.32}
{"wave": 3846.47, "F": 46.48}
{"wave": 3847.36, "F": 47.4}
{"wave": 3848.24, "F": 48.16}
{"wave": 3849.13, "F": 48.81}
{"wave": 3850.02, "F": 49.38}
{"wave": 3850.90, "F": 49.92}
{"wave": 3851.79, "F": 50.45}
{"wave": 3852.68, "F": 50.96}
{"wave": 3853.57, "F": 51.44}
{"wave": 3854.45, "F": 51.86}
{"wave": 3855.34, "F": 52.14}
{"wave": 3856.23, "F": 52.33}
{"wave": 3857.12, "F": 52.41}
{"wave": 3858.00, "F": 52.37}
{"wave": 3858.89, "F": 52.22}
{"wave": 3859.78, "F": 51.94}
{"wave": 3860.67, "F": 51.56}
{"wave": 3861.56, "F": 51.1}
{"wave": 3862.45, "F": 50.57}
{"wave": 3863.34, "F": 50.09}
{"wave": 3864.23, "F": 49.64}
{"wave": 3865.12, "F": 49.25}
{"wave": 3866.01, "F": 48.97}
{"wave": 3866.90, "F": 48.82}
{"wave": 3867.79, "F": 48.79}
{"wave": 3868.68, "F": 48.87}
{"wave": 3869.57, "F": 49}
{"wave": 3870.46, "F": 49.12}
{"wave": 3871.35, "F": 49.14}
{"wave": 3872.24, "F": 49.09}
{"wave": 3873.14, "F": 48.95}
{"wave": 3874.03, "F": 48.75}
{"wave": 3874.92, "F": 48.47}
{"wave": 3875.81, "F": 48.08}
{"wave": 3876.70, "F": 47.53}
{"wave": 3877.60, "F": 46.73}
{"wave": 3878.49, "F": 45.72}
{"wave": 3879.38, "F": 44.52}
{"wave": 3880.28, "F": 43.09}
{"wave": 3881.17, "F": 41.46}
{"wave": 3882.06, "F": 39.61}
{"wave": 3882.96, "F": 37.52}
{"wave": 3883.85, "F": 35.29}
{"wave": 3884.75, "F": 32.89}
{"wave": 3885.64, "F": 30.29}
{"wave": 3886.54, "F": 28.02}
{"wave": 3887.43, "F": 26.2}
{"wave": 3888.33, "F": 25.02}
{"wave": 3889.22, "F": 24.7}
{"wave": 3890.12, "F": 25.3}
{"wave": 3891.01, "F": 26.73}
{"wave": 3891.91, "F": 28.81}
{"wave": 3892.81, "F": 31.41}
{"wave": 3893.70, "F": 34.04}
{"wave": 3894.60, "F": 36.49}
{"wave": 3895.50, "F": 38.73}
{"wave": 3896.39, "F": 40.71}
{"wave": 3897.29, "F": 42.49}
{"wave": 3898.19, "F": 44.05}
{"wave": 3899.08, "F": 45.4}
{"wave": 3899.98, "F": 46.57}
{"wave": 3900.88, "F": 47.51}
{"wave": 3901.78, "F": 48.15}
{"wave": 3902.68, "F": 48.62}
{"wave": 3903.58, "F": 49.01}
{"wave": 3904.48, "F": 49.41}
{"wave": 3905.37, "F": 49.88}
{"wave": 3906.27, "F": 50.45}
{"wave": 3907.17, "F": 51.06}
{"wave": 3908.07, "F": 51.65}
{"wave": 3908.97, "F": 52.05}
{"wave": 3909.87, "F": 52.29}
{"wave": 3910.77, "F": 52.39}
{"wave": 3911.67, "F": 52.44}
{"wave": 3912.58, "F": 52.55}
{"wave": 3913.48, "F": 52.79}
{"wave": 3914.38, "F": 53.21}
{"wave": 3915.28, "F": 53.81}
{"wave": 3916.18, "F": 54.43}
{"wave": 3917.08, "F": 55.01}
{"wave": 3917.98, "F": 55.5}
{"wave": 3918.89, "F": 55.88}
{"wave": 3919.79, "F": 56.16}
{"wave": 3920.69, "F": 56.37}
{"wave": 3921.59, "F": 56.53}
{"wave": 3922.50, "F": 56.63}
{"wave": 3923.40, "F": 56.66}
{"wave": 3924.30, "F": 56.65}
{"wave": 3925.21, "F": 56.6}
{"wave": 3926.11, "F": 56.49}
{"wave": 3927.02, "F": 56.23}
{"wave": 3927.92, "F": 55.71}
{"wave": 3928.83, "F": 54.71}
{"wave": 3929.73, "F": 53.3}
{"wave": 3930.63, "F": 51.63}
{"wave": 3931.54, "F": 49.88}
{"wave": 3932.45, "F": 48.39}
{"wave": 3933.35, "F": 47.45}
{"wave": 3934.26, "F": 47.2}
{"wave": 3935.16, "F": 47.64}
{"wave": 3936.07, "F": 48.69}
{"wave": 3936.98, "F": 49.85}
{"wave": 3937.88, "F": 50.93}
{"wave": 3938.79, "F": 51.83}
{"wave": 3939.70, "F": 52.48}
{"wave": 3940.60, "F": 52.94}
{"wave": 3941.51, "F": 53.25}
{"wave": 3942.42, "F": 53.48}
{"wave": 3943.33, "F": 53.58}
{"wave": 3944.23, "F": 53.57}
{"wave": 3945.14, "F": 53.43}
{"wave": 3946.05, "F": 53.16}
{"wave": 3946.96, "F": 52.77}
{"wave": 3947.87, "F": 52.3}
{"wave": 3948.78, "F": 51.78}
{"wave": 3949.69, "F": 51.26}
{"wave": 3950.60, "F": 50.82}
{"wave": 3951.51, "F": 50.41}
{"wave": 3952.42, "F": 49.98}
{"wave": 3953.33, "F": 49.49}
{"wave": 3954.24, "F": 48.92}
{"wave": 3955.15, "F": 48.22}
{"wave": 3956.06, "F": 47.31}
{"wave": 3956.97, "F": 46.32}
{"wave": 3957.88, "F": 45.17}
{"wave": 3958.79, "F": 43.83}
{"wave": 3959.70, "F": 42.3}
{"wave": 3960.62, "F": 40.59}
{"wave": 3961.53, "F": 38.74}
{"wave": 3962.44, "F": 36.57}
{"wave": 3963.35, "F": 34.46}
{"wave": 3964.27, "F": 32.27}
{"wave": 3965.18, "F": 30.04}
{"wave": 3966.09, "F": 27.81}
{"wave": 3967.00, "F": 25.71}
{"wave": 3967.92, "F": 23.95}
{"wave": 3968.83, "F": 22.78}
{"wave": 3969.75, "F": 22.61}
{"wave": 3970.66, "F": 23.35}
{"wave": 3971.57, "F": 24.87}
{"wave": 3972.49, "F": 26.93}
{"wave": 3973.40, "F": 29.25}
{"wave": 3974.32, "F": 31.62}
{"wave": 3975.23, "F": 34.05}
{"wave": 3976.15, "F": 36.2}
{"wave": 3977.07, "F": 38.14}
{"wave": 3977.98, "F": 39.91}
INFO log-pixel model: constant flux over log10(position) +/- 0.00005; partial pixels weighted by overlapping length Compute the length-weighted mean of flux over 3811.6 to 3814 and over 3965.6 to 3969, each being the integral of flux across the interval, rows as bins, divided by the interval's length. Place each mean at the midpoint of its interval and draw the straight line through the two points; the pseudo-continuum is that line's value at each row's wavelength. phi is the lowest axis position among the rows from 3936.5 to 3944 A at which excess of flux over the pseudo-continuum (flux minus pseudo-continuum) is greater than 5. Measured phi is 3936.98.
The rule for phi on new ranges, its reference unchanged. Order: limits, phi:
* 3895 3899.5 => 3897.29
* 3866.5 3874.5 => 3866.90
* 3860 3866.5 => 3860.67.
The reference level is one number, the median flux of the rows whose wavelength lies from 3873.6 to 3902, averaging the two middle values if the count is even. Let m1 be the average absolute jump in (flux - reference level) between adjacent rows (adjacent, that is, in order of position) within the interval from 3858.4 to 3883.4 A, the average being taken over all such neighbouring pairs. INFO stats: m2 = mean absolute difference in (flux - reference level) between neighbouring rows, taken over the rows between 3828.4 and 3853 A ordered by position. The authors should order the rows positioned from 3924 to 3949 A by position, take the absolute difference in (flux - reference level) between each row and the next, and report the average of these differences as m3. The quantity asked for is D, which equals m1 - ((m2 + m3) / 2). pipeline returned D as -0.6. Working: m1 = 0.6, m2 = 1.6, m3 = 0.7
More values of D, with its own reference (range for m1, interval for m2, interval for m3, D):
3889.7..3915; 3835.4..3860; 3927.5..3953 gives 0.1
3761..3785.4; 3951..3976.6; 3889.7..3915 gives 0.0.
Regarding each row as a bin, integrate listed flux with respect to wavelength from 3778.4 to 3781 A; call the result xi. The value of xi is 118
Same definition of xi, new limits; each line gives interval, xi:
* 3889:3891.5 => 64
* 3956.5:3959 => 113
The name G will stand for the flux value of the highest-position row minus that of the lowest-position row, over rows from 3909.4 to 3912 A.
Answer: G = 0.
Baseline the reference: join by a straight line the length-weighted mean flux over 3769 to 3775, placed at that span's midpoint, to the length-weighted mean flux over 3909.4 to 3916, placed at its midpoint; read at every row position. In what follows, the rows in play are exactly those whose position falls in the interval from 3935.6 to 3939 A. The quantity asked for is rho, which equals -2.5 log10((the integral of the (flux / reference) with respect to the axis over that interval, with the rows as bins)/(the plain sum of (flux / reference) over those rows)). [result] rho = 0.18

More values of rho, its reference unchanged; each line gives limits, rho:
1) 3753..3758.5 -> 0.10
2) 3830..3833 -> 0.01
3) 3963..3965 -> 0.02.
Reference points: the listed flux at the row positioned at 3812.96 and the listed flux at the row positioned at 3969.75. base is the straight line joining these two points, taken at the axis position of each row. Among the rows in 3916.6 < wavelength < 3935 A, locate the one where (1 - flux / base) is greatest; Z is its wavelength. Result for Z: 3933.35 A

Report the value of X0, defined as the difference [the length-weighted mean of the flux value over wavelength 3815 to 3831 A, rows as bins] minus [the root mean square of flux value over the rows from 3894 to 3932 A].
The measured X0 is -9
